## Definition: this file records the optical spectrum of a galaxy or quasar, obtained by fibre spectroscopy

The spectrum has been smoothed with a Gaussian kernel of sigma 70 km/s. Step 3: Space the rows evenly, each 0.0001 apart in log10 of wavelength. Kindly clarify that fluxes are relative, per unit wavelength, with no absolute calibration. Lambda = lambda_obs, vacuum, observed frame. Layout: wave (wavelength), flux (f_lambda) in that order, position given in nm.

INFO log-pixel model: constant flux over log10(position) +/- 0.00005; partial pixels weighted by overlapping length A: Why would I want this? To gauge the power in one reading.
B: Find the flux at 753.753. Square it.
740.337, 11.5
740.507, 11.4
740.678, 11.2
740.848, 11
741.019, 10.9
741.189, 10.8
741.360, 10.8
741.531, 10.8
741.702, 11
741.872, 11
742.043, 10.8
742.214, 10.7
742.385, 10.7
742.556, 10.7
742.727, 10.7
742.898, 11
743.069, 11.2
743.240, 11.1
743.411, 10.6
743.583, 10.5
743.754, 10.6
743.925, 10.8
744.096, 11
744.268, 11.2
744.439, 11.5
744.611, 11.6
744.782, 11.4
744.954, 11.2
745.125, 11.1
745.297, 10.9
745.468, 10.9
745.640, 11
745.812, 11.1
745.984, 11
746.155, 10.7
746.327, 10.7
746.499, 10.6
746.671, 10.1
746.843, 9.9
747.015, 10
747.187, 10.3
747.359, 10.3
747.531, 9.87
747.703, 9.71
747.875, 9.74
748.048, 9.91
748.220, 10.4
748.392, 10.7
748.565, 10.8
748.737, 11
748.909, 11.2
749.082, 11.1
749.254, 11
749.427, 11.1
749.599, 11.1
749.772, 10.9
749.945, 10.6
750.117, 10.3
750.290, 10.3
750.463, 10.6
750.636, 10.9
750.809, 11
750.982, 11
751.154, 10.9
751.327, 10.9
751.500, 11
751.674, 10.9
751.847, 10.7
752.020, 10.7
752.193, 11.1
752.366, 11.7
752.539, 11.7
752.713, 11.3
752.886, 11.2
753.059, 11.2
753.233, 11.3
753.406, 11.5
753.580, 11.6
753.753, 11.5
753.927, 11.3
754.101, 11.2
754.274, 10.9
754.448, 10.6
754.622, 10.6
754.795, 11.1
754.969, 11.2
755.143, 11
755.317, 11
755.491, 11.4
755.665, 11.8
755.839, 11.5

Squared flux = 132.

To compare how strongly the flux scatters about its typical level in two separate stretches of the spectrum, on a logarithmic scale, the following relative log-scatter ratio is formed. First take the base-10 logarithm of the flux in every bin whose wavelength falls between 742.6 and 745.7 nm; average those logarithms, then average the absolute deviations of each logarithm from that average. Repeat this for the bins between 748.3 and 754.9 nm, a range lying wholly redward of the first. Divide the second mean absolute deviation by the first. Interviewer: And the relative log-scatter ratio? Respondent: 1.1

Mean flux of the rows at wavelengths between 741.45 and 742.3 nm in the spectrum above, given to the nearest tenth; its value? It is 10.9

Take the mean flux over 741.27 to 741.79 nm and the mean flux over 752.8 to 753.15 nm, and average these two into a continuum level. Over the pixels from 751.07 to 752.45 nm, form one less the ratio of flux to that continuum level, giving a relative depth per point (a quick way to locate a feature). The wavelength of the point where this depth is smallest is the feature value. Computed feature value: 752.366 nm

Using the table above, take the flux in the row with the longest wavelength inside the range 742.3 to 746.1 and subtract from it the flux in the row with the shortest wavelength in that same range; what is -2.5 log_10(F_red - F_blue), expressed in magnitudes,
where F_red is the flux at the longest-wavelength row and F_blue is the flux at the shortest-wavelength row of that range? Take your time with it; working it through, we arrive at 1.31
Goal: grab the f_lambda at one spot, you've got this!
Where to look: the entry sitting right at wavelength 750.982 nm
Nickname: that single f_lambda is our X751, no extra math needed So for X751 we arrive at 11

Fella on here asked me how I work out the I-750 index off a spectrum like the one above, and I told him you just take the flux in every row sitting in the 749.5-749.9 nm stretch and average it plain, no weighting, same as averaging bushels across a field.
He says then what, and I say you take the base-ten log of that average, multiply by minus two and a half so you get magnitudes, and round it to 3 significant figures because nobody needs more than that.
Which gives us -2.60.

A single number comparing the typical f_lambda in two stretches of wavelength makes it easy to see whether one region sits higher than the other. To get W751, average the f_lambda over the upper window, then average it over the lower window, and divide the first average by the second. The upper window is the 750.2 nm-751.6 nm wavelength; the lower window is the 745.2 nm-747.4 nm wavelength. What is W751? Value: 1.02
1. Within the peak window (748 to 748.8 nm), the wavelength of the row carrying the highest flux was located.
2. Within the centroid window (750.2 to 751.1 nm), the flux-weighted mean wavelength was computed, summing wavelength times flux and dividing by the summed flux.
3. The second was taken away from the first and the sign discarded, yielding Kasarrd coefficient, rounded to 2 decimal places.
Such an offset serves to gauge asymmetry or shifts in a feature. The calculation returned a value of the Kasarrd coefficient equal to 1.90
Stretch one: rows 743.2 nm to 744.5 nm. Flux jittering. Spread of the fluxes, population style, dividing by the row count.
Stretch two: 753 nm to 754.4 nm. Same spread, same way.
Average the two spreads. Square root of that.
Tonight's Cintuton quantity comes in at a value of 0.52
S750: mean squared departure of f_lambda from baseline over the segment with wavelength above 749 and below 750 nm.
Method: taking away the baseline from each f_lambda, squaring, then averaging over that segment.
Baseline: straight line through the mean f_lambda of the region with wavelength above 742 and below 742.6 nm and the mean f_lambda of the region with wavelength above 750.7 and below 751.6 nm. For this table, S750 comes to 0.04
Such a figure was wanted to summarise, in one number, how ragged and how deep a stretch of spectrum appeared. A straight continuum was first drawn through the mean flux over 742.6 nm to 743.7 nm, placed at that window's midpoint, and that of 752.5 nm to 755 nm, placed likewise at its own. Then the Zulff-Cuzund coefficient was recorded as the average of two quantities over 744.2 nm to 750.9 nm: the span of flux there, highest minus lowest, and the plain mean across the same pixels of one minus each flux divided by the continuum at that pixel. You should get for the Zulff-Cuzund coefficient 1.0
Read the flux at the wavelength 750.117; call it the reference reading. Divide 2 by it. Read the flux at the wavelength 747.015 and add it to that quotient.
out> 10.2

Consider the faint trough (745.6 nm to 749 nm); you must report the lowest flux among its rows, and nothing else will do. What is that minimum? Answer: 9.71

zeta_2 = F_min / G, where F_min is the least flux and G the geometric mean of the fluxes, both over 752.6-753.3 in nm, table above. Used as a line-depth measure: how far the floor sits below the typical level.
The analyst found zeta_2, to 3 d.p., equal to 0.996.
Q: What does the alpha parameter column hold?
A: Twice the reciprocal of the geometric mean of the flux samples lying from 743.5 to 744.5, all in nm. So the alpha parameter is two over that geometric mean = 0.183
